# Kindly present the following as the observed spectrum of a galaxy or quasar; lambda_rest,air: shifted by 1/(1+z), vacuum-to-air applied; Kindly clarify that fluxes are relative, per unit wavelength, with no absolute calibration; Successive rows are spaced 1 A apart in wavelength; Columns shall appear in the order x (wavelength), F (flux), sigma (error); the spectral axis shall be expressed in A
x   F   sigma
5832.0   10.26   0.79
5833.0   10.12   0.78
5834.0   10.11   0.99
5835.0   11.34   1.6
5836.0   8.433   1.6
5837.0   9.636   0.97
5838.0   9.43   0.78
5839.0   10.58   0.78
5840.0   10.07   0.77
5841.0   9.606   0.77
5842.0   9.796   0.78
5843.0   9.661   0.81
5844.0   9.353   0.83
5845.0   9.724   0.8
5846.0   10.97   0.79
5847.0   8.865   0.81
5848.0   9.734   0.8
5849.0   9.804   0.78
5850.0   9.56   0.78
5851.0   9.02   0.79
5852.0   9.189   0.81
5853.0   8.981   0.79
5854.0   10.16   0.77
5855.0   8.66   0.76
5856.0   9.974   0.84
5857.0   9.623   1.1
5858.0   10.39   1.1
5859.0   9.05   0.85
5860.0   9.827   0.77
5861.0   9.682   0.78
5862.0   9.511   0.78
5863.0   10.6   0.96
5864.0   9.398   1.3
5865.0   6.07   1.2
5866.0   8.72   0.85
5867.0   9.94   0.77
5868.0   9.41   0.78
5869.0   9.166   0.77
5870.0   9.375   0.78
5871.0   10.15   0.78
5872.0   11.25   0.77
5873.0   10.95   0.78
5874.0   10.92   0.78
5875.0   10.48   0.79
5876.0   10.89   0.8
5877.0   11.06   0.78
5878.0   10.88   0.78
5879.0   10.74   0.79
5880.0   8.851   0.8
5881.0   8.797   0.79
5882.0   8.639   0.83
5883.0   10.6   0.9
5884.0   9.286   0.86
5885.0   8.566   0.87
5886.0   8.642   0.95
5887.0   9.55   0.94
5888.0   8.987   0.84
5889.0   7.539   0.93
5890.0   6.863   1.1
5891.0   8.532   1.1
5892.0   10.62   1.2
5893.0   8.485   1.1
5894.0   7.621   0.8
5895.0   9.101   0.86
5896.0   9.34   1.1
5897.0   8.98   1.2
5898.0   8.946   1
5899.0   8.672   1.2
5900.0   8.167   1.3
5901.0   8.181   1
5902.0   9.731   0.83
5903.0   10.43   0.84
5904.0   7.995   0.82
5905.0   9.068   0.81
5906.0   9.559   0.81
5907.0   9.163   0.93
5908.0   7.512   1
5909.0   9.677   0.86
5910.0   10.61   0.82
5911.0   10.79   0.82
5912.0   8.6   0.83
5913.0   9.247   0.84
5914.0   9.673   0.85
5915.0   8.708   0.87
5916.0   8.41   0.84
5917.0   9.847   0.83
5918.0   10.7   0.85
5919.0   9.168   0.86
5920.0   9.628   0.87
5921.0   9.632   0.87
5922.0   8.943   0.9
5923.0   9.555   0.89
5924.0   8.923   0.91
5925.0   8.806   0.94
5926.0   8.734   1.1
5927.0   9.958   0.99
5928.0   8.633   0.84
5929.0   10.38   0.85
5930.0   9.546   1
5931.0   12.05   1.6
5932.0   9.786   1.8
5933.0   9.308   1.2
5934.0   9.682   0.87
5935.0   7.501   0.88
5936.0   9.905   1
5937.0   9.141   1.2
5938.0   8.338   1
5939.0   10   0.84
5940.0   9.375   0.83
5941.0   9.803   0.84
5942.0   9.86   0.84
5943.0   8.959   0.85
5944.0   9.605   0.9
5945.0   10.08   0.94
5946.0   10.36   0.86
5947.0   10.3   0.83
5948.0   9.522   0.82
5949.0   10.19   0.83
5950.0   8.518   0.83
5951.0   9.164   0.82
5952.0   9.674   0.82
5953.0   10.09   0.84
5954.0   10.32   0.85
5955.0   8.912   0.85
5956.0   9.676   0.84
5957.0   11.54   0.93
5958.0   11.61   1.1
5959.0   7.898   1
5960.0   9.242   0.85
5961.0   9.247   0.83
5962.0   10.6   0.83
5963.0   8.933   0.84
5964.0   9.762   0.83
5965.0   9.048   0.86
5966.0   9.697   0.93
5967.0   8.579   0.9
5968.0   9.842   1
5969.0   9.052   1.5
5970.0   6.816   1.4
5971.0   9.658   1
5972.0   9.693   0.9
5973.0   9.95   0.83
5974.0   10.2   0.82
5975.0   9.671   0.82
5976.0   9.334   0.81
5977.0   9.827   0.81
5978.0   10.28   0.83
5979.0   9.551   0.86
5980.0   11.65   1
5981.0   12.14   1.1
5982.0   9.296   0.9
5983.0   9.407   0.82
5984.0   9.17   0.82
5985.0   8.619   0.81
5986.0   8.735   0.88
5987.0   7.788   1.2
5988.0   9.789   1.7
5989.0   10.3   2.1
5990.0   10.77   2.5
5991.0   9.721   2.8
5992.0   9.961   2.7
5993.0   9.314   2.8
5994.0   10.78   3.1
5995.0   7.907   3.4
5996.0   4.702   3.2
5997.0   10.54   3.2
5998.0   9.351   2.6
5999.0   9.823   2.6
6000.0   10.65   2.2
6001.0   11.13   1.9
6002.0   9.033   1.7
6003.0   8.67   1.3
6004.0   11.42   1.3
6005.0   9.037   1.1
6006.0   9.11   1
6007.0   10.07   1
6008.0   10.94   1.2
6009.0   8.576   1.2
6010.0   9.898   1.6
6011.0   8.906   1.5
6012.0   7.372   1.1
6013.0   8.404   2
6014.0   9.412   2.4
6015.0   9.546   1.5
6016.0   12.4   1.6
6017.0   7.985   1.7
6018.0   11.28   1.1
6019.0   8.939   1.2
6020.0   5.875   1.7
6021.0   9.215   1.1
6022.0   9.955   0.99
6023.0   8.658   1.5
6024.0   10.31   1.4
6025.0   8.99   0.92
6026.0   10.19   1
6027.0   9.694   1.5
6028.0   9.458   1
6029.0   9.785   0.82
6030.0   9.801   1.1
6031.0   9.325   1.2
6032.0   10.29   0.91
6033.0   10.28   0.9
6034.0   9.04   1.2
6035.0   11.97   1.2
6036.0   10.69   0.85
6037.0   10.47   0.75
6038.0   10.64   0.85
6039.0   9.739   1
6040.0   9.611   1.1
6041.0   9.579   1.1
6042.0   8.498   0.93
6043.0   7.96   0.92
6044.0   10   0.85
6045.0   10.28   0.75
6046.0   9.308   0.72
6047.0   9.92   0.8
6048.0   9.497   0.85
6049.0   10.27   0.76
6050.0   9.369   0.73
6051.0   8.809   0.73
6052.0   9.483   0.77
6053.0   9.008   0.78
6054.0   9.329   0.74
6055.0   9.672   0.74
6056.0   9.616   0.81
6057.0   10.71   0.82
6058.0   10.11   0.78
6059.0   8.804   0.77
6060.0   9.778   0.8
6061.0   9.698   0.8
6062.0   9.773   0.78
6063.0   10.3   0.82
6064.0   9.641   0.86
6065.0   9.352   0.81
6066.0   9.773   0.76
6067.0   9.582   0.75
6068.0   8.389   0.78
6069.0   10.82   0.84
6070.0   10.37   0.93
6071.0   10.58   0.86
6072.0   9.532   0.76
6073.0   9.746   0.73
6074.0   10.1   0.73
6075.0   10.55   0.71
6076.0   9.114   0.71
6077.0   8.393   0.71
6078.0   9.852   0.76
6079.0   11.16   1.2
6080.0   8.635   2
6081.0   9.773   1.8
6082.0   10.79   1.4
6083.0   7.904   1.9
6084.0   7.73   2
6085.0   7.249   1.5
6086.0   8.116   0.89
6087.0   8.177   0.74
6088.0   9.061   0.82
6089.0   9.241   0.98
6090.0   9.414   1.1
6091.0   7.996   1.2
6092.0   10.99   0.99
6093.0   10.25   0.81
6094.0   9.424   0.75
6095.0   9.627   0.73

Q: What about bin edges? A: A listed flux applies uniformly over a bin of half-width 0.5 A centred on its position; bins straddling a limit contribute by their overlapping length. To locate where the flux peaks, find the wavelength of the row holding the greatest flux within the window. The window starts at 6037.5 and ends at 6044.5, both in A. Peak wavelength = 6038.0 A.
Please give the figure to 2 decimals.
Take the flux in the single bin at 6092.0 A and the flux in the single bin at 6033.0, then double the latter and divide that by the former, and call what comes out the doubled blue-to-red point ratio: 1.87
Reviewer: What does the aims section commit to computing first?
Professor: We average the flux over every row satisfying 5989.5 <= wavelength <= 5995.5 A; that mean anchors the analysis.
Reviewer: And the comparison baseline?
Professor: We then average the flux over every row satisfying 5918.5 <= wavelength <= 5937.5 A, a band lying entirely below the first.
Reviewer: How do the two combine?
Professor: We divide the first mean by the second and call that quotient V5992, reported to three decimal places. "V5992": 1.032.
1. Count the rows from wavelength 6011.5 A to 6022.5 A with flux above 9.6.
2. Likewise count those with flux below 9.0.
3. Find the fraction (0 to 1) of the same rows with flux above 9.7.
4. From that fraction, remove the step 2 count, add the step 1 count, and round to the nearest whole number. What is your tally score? -2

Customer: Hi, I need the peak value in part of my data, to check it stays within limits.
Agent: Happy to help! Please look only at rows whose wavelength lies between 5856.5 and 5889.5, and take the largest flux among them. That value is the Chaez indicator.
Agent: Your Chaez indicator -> 11.25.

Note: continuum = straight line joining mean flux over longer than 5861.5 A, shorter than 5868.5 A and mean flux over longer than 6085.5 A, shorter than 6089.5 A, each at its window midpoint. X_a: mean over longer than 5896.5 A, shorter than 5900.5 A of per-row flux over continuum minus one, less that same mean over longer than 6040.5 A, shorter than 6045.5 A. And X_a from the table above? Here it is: -0.10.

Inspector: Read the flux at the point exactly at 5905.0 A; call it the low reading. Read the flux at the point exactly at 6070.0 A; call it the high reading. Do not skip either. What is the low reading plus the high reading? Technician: 19.4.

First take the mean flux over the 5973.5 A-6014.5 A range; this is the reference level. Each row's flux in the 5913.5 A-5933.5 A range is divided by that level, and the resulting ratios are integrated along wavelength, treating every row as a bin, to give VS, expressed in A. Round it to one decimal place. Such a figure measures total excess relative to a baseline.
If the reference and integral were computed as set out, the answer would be 20.0 A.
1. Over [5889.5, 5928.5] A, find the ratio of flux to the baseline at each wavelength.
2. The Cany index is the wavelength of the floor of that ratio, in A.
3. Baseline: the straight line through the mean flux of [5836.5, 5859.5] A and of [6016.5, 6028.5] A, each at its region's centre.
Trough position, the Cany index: 5890.0 A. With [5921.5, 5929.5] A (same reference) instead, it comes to 5928.0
